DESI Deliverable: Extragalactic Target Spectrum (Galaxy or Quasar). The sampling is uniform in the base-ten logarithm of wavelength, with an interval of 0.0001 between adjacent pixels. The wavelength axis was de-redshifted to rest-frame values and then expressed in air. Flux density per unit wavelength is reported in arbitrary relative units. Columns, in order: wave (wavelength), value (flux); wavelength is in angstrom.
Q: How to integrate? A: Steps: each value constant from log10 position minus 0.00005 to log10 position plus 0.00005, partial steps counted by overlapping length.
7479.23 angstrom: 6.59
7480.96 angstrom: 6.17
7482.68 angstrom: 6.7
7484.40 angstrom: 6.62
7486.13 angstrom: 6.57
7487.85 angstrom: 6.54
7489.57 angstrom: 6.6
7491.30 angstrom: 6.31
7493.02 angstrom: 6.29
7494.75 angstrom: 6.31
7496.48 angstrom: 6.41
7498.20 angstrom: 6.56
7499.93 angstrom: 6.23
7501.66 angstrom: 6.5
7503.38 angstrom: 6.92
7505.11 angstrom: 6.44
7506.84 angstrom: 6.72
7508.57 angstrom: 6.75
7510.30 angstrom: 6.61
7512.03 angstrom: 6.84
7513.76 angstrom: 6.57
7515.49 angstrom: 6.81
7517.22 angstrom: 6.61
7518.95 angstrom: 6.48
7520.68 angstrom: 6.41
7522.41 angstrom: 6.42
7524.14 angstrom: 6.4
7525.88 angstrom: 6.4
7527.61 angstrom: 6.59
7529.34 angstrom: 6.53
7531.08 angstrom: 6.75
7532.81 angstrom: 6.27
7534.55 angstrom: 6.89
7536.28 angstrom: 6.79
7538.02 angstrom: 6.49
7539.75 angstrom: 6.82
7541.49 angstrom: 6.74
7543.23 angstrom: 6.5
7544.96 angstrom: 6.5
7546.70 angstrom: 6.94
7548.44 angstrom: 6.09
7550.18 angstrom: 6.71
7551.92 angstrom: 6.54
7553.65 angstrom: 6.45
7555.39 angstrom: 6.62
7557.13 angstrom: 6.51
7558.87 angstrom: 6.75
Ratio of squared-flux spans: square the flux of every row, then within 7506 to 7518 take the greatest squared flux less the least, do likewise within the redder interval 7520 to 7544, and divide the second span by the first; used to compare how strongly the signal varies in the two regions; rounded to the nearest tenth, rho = 2.3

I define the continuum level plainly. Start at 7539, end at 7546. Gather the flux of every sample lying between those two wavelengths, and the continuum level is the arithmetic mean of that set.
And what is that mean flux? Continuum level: 6.64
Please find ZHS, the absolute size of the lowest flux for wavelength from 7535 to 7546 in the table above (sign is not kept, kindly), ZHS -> 6.49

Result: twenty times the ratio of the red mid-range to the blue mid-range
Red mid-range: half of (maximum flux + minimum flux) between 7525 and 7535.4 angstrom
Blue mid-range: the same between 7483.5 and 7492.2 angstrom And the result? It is 20.4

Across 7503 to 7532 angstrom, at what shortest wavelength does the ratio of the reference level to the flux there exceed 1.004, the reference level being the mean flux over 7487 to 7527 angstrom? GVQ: 7505.11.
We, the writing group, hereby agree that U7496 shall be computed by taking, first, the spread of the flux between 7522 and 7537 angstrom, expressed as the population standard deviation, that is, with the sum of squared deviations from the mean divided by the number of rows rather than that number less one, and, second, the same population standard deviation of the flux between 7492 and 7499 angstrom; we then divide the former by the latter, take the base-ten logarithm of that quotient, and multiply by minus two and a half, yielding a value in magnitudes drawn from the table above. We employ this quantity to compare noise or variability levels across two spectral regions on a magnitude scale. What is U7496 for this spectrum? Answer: -0.7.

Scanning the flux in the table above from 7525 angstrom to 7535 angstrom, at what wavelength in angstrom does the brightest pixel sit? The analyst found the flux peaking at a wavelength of 7534.55 angstrom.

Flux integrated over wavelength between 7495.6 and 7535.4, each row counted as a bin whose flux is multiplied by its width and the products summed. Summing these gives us 261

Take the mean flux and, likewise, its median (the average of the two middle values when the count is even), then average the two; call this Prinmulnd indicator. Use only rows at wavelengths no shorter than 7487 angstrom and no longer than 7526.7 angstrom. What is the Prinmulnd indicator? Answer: 6.51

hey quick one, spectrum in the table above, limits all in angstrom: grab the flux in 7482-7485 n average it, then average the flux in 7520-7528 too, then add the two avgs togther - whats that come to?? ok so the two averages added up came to 13.1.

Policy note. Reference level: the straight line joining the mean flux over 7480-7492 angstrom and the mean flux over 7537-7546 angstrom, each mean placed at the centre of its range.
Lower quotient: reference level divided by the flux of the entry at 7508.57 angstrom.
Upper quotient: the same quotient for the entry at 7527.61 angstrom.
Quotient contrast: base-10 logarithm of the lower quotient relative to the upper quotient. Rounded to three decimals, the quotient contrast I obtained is -0.013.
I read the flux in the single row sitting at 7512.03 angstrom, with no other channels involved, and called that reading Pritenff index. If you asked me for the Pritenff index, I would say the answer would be 6.84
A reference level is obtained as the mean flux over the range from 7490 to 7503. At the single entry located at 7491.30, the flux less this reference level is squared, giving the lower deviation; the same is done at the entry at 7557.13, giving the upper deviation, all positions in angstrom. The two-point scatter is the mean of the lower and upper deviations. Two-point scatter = 0.01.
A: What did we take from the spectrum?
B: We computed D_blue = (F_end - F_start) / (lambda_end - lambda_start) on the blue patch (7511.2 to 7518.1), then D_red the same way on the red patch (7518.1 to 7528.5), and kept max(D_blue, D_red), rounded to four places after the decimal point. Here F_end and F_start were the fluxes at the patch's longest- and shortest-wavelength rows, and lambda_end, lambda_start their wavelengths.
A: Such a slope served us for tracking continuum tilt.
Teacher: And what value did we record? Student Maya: 0.0127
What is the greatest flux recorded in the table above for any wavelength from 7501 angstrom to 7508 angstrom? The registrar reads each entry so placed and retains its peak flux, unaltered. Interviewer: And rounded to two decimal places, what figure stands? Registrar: 6.92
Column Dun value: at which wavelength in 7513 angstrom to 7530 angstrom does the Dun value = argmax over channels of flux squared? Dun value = 7515.49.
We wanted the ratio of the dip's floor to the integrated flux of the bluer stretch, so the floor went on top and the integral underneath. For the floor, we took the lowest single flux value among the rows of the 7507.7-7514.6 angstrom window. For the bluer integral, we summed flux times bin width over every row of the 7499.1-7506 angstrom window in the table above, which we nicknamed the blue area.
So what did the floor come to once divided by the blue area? 0.15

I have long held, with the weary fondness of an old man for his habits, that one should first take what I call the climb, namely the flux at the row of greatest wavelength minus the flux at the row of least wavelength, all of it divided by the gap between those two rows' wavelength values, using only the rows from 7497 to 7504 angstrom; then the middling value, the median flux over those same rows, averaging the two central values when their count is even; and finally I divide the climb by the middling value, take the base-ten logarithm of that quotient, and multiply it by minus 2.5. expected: 4.9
